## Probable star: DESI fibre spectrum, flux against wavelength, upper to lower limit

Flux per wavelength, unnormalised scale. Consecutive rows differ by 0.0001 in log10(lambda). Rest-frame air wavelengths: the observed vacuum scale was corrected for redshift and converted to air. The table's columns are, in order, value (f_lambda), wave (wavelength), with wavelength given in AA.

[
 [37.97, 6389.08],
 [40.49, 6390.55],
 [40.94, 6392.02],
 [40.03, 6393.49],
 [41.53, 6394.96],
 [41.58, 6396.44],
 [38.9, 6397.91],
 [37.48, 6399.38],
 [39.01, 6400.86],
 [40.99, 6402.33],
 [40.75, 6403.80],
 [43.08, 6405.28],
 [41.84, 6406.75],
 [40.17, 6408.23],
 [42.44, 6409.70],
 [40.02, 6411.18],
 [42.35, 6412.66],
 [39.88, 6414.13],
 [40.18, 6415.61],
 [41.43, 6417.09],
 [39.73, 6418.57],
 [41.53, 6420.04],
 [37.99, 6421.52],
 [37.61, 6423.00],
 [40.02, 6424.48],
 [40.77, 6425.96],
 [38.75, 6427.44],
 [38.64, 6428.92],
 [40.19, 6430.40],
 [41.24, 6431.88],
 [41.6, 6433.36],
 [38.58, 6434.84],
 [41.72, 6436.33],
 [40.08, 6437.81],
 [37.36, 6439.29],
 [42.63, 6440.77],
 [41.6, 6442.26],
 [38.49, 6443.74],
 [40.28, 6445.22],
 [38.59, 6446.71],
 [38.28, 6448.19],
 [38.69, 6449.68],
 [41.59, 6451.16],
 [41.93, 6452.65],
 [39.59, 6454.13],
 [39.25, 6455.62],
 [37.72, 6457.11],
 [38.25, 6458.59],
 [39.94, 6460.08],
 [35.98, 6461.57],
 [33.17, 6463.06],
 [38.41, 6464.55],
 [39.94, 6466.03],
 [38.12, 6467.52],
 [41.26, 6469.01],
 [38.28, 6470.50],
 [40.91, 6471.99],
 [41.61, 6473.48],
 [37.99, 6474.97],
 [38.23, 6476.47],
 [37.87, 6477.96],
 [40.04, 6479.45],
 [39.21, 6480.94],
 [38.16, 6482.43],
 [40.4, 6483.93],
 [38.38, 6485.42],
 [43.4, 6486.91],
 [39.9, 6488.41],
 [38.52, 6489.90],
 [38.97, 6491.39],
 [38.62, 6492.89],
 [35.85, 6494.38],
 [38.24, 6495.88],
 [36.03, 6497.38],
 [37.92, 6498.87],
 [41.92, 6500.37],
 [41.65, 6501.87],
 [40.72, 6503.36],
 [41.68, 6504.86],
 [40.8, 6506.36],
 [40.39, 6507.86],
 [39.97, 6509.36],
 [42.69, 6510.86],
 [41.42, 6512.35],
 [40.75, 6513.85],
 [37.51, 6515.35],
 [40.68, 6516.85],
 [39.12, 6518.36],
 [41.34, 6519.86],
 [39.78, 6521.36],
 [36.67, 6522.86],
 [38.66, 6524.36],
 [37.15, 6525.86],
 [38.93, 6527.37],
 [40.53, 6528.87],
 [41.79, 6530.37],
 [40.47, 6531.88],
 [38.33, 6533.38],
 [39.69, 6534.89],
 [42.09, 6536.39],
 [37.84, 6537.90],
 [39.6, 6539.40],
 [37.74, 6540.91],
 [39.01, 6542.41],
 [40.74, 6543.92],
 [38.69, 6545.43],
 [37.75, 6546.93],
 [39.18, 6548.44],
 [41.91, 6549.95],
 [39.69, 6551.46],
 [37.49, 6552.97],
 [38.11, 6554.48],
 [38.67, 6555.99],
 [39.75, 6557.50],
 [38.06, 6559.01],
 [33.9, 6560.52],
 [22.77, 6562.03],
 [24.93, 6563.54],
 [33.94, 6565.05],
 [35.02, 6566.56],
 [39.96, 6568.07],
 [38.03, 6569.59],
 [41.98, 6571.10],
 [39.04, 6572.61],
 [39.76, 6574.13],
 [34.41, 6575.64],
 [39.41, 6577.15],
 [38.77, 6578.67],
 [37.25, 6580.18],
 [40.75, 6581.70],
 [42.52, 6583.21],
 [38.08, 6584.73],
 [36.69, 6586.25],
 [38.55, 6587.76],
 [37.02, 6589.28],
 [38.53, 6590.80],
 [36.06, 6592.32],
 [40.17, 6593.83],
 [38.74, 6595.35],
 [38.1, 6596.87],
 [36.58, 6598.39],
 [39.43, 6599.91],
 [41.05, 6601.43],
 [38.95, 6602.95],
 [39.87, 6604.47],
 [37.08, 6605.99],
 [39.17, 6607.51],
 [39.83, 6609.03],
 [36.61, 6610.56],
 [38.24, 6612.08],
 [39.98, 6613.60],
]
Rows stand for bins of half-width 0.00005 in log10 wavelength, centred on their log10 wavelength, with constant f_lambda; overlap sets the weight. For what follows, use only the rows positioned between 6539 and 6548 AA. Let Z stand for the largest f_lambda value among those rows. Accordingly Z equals 40.74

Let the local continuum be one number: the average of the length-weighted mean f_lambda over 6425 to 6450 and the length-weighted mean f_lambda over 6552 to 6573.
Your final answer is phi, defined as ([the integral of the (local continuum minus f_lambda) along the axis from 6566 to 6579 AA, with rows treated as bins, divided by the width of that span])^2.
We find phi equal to 0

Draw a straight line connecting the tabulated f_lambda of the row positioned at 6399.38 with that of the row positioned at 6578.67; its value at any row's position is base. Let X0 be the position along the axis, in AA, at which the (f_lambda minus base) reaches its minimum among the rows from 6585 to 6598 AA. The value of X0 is 6592.32 AA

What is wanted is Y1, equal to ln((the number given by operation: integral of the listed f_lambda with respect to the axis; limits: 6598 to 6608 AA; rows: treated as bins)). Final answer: 5.97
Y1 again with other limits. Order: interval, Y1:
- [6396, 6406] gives 6.00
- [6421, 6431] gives 5.97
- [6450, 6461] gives 6.08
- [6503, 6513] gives 6.02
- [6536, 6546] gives 5.97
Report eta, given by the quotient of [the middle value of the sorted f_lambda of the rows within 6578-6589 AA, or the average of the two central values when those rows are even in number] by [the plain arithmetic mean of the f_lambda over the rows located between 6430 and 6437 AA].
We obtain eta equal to 0.95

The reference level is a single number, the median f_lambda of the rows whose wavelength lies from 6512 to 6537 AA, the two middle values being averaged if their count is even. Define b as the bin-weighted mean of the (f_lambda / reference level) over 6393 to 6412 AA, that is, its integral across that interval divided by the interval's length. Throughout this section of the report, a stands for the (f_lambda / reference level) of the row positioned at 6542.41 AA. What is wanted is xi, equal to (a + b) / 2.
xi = 1.001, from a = 0.98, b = 1.02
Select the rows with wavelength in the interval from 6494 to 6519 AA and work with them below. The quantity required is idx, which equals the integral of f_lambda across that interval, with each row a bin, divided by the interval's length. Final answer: 39.9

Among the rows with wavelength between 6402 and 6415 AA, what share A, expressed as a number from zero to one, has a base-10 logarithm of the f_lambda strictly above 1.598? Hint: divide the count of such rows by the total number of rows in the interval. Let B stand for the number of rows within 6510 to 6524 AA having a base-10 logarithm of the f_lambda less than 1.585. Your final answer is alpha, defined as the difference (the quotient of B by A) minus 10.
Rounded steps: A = 1.00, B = 2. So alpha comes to -8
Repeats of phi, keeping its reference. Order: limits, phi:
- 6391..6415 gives 8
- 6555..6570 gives 11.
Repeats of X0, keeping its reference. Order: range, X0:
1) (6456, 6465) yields 6463.06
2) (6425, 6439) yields 6434.84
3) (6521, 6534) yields 6522.86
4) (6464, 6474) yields 6467.52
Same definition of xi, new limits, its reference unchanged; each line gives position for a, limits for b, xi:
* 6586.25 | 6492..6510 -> 0.957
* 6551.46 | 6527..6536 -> 1.003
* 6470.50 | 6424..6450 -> 0.982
